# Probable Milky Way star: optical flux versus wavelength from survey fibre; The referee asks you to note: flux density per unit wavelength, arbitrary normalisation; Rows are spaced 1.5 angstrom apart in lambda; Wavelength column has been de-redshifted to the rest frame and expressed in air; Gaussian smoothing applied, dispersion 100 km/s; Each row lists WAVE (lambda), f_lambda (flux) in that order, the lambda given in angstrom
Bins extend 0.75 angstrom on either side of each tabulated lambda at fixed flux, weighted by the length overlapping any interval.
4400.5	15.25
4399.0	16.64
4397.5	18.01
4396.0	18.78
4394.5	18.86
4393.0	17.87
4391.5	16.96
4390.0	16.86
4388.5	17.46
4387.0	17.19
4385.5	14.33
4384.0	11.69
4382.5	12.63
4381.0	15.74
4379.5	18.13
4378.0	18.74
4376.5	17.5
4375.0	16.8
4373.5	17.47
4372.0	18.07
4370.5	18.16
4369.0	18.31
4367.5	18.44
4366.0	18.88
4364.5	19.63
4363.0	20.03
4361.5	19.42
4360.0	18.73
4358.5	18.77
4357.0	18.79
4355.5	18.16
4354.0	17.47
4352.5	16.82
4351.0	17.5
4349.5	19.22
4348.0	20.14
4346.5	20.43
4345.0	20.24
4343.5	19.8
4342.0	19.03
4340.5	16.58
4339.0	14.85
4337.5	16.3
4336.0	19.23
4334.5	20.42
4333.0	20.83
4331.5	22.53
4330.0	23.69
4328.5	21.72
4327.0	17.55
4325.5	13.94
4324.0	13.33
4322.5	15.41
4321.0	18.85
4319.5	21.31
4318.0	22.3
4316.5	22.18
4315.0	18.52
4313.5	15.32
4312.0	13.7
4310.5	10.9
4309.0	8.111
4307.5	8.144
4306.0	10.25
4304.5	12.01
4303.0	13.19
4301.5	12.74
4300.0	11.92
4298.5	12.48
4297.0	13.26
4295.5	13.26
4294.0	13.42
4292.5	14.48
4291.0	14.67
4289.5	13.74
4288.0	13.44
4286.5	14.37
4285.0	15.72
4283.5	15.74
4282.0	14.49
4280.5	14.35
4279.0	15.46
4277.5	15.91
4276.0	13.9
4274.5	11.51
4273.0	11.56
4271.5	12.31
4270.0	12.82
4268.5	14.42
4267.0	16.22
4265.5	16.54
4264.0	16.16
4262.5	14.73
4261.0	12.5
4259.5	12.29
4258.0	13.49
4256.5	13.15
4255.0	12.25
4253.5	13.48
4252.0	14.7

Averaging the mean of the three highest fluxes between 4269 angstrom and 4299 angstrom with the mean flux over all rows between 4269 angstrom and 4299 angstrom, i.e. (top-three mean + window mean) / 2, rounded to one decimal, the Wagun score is 14.8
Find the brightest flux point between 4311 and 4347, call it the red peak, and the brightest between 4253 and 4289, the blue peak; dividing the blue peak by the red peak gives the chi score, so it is 0.70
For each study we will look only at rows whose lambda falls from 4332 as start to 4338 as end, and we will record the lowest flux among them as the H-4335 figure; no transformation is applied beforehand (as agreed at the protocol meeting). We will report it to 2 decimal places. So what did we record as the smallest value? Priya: 16.30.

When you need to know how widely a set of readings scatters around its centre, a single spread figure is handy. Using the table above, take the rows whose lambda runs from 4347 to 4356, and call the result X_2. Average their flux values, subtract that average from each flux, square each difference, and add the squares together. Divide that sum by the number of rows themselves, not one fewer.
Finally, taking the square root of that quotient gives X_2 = 1.1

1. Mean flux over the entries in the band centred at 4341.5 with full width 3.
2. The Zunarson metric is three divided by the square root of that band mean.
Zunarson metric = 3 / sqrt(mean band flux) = 0.71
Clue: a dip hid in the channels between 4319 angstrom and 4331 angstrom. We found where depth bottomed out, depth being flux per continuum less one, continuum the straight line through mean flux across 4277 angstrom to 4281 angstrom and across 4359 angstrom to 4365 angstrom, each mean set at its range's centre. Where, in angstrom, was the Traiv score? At 4324.0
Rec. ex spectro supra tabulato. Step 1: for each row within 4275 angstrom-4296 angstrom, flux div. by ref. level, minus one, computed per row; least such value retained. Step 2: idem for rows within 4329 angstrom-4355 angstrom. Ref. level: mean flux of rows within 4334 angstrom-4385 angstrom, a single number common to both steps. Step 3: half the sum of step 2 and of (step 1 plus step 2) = -0.3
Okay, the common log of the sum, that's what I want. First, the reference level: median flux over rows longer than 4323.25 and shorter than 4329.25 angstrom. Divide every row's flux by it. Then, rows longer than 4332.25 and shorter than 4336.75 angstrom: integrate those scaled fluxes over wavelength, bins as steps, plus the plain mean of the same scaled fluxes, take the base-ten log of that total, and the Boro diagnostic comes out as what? 0.85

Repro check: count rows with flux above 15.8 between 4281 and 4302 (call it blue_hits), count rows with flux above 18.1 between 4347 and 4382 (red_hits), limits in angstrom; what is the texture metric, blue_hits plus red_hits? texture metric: 15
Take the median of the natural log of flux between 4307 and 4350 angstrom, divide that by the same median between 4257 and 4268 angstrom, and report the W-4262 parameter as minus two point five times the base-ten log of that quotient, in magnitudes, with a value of -0.10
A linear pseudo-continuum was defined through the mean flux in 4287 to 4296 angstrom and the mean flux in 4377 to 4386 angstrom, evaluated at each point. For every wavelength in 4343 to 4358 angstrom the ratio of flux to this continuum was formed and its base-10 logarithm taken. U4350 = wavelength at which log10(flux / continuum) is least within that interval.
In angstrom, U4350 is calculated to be 4352.5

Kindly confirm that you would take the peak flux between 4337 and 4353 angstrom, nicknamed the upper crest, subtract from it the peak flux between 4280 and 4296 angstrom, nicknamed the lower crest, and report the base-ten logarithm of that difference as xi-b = 0.67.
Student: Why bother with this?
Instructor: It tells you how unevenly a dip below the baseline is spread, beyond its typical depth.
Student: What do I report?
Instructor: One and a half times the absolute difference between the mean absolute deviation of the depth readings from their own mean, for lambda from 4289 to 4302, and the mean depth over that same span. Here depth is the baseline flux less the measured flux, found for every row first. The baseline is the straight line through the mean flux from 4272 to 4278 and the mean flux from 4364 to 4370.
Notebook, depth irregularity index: 0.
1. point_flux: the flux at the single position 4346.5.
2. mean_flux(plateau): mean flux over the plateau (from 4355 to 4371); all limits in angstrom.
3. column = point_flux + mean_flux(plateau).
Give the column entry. 39.3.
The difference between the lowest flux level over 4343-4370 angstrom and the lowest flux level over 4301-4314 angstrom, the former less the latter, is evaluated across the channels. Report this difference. 9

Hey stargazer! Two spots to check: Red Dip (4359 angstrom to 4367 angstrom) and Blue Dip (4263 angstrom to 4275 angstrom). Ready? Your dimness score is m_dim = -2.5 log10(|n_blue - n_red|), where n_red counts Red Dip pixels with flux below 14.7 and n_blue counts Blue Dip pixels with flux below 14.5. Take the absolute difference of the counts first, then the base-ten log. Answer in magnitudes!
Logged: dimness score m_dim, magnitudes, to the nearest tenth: -1.7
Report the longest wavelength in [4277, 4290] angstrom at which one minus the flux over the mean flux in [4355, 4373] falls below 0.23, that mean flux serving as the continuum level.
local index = 4285.0 angstrom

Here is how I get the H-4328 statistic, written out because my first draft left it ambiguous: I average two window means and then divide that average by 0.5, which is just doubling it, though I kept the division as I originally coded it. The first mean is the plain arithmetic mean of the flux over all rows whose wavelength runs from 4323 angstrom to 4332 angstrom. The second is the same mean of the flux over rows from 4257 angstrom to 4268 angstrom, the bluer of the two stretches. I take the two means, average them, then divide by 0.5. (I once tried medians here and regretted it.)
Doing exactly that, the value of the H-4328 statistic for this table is 33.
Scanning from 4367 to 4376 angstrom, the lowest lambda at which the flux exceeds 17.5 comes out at 4367.5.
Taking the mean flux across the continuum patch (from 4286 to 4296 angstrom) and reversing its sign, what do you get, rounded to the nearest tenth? -13.9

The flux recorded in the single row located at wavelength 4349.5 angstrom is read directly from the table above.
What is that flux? 19.22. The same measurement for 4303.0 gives 13.19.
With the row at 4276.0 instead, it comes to 13.9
